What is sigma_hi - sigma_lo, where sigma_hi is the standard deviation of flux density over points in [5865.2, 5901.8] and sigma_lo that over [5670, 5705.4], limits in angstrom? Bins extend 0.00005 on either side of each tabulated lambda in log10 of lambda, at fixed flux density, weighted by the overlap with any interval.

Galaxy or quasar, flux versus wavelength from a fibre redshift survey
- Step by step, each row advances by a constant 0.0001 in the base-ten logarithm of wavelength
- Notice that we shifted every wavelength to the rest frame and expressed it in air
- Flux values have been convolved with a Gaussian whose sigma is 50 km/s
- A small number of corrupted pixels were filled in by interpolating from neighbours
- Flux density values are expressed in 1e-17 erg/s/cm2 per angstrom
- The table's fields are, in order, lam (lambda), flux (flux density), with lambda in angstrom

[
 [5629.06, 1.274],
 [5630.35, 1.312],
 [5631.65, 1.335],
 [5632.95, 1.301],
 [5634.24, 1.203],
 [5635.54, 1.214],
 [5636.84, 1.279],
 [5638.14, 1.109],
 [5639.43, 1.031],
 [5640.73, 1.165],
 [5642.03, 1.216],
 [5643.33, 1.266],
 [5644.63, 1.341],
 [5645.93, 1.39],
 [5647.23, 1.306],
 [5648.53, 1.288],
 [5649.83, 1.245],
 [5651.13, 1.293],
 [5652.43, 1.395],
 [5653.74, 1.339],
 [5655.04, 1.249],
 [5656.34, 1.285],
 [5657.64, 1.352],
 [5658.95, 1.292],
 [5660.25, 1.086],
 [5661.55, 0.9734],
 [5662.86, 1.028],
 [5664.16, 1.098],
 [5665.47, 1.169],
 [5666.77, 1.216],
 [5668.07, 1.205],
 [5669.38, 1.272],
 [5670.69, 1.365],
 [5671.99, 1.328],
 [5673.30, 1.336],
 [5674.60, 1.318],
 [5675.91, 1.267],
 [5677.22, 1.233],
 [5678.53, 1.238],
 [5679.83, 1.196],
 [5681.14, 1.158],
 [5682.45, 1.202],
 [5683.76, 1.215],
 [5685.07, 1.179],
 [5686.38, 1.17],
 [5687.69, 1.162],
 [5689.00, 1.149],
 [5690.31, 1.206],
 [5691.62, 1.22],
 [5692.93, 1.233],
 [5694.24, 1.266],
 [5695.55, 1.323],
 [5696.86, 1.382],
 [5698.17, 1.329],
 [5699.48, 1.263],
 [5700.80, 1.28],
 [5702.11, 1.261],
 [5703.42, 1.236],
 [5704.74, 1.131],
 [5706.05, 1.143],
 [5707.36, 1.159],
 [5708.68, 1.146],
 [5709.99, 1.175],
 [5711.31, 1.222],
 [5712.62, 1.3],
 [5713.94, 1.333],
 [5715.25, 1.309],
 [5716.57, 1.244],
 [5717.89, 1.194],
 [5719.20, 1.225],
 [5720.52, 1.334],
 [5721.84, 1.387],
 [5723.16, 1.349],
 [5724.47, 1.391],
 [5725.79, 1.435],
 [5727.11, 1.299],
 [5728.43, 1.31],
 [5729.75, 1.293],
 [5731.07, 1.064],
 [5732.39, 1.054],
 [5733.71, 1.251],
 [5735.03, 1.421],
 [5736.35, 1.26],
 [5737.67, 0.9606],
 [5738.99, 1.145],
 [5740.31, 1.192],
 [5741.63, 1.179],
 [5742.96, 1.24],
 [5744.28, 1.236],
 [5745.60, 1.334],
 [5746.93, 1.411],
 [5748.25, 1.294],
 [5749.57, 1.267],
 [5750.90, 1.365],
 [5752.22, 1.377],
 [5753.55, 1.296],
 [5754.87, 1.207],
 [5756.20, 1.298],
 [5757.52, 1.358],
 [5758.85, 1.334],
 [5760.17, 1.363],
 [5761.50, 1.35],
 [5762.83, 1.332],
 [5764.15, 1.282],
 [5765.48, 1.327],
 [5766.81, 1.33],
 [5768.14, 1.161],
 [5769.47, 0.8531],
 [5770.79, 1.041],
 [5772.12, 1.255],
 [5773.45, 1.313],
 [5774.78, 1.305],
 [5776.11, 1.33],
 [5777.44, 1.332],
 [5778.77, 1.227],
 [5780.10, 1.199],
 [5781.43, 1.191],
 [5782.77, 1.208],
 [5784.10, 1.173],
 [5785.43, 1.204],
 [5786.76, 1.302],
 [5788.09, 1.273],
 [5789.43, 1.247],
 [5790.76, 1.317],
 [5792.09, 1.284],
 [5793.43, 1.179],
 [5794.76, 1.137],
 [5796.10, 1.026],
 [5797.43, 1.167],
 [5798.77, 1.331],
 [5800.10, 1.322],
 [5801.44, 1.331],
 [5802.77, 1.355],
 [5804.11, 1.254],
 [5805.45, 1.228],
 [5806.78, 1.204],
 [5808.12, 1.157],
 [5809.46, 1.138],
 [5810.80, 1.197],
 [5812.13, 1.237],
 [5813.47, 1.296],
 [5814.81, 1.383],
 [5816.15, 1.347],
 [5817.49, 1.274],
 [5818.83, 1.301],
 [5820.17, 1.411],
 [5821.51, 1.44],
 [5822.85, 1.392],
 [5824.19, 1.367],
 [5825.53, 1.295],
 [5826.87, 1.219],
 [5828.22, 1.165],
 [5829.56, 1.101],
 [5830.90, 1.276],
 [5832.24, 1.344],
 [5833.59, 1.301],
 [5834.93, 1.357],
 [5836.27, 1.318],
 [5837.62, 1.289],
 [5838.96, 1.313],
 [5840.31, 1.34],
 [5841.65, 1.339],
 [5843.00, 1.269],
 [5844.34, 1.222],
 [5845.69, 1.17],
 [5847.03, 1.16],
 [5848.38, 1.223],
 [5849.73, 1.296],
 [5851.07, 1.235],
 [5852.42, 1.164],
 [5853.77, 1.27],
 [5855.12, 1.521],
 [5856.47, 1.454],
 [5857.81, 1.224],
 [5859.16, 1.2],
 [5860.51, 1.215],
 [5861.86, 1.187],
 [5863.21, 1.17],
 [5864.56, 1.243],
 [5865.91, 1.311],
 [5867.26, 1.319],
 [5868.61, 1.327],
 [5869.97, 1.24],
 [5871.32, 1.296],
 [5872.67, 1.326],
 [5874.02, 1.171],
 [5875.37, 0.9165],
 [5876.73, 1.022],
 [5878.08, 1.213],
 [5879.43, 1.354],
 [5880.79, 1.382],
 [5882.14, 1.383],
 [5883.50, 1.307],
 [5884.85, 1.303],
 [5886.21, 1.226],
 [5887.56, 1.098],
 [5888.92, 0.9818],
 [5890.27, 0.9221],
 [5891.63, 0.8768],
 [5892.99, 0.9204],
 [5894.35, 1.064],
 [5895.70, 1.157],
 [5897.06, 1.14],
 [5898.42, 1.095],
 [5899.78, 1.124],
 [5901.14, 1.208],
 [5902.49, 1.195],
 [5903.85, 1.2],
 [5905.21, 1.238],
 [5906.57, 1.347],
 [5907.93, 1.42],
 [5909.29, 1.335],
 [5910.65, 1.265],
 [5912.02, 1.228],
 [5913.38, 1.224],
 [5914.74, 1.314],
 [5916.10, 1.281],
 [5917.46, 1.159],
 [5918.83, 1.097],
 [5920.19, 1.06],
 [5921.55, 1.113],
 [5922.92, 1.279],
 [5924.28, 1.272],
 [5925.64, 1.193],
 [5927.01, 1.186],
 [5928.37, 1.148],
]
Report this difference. 0.09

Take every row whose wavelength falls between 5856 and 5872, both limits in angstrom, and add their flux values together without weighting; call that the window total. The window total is 15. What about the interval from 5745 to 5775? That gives 29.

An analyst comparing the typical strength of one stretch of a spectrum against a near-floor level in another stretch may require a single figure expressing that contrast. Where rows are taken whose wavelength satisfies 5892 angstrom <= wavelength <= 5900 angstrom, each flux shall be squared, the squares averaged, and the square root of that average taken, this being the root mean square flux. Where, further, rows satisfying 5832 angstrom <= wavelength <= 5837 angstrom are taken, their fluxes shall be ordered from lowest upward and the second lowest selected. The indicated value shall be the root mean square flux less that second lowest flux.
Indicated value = -0.23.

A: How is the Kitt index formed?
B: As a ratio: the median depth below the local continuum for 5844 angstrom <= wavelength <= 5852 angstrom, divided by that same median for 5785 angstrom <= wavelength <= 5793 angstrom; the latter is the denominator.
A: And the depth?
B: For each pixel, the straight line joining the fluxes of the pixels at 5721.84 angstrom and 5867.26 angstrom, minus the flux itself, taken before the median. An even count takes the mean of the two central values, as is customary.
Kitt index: 1.39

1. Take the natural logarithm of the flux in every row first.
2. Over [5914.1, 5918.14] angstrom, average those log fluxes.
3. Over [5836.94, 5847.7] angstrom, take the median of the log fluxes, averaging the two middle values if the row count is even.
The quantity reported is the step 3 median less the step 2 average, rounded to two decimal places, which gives 0.02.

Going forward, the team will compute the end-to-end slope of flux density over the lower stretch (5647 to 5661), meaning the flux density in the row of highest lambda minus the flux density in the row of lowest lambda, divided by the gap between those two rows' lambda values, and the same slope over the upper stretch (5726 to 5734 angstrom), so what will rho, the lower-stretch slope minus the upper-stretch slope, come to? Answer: -0.010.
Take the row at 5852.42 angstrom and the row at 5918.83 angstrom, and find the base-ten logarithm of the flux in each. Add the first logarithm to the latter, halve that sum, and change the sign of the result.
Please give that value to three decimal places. -0.053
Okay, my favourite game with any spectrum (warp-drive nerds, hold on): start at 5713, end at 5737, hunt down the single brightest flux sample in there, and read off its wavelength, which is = 5725.79 angstrom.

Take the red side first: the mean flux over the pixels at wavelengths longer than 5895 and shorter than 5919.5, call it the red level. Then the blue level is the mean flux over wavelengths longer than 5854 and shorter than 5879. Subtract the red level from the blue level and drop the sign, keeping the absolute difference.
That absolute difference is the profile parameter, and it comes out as 0.02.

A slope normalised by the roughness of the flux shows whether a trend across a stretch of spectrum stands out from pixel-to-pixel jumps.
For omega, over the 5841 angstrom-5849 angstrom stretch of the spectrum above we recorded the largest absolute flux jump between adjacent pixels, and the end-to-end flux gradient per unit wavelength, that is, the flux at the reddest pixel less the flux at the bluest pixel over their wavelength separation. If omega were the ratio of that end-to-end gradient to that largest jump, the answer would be -0.25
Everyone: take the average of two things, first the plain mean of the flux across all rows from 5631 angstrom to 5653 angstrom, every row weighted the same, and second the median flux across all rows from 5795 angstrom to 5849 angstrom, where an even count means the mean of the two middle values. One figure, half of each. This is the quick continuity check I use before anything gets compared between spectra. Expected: 1.27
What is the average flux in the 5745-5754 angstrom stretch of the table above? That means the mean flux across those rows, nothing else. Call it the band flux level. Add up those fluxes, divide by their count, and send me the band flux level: 1.33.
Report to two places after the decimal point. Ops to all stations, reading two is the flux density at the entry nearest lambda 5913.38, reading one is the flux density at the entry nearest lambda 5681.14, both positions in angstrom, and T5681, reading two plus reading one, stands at 2.38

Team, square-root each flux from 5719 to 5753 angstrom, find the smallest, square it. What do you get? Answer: 0.96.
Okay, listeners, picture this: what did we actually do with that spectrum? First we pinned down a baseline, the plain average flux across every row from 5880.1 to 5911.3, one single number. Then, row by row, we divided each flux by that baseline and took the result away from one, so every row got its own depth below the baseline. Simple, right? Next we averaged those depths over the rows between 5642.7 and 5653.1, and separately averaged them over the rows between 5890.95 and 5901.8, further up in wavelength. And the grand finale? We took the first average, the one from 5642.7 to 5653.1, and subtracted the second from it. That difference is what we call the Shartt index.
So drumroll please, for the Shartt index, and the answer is -0.21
